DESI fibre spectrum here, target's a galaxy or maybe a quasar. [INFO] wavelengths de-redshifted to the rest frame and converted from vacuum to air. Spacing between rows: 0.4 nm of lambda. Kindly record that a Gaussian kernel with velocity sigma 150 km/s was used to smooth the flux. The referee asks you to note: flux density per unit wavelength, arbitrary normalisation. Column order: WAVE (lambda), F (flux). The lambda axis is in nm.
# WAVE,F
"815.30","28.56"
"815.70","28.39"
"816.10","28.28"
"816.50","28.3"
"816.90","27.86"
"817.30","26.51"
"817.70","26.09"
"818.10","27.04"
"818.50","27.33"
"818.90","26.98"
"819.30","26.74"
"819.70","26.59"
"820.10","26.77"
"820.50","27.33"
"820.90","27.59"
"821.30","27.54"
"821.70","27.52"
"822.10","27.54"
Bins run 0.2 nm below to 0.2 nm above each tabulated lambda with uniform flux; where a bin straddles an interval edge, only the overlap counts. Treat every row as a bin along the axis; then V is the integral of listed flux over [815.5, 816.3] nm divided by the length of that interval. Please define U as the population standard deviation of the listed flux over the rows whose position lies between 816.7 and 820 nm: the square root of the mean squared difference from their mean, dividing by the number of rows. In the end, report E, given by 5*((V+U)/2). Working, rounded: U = 0.5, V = 28.3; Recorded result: 72.1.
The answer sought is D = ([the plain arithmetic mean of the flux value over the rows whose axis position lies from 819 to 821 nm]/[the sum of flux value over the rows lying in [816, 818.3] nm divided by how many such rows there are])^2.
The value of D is 0.98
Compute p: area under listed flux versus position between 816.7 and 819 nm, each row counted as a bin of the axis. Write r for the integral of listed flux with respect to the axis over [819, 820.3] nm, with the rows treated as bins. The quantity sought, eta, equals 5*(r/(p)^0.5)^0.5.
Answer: 10.5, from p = 62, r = 35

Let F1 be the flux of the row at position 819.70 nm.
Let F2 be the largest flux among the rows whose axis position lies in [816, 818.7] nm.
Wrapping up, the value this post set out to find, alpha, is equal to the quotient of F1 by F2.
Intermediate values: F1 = 26.59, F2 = 28.3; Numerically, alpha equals 0.94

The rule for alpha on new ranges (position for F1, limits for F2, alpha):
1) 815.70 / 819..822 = 1.03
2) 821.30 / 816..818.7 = 0.97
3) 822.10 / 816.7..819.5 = 0.99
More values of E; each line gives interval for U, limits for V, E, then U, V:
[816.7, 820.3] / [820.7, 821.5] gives 70.1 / 0.5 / 27.6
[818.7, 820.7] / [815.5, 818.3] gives 69.4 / 0.3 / 27.5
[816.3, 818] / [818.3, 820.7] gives 69.7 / 0.9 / 27.0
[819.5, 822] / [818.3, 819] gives 68.9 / 0.4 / 27.2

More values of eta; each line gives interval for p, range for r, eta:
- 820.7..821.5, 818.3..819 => 10.1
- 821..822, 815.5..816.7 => 12.7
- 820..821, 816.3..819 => 18.7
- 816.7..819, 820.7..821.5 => 8.4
